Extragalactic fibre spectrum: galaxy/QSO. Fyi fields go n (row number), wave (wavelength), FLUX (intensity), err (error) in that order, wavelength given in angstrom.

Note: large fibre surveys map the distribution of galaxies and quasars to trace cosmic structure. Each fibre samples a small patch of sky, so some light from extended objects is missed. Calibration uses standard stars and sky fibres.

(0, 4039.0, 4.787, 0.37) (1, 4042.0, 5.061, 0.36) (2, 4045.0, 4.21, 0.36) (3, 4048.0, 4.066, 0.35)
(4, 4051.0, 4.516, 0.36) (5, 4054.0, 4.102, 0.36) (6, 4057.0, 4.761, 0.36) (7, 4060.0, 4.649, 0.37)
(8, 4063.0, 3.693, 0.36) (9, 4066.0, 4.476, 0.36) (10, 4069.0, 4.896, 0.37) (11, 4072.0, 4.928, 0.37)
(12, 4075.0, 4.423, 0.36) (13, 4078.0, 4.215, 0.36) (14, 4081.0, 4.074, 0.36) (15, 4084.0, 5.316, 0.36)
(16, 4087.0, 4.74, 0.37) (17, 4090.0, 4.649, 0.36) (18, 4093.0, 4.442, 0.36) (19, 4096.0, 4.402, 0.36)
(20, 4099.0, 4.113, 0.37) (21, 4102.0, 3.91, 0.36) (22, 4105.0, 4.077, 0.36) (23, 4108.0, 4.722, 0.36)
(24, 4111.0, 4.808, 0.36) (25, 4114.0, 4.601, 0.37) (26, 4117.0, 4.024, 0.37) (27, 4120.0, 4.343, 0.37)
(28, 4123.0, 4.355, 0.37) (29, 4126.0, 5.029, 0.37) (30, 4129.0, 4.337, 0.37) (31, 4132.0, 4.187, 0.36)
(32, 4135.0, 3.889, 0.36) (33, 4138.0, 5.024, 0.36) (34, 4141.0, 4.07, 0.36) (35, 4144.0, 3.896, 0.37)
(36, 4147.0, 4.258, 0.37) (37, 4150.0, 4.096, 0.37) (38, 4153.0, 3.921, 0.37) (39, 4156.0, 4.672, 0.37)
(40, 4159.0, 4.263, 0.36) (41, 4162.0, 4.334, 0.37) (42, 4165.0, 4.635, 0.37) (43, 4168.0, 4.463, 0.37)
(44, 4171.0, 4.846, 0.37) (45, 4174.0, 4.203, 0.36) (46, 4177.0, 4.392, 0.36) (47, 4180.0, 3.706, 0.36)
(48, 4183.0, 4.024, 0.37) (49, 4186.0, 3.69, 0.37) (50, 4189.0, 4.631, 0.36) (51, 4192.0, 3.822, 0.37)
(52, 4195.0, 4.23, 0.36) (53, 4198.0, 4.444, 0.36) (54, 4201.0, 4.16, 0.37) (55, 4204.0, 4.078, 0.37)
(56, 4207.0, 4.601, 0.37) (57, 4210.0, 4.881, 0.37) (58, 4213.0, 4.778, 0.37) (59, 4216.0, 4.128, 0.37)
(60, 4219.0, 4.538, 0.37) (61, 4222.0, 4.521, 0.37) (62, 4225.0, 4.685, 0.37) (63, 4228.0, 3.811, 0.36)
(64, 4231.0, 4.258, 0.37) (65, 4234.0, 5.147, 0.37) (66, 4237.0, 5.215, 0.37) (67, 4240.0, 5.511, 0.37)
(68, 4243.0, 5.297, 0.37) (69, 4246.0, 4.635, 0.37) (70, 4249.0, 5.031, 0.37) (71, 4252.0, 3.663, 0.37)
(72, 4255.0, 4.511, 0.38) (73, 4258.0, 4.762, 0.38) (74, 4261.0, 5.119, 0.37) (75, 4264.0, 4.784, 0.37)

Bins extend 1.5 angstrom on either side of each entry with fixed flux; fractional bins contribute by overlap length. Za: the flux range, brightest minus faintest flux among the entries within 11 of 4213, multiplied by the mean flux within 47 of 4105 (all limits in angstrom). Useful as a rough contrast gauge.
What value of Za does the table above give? 3.5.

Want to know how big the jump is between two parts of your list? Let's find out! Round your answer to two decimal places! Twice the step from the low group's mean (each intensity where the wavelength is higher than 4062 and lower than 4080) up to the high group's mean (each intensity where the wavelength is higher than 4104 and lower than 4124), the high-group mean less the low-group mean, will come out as -0.04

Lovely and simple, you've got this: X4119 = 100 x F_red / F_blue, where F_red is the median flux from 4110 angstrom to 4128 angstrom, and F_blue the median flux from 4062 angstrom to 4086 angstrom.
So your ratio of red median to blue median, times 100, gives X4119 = 101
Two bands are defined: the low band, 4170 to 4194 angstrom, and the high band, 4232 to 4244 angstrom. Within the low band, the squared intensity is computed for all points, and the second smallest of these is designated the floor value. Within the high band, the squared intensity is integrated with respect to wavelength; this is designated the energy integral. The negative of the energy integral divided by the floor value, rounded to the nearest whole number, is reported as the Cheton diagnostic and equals -24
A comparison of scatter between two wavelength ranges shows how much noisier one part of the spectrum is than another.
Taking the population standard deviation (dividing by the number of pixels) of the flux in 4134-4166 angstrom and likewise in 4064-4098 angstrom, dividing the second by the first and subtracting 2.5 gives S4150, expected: -1.53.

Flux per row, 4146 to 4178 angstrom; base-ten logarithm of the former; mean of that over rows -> 0.640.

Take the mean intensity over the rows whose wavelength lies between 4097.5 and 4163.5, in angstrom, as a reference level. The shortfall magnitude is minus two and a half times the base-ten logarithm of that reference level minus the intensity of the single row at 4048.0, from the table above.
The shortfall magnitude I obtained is 1.51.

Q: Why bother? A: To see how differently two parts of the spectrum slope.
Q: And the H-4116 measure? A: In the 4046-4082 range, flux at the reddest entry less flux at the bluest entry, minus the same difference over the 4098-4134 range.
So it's -0.1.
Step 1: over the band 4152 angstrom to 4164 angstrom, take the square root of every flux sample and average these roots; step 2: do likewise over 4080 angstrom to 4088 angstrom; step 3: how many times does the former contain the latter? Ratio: 0.96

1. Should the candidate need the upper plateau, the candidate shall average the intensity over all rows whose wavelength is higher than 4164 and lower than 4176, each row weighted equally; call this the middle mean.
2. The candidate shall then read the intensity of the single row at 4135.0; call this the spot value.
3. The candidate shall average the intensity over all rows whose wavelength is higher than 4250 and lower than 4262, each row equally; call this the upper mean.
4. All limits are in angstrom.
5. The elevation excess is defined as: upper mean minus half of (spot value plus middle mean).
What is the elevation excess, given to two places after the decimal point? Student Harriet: 0.30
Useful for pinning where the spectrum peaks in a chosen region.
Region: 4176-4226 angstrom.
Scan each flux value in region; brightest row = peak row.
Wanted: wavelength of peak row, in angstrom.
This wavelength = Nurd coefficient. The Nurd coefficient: 4210.0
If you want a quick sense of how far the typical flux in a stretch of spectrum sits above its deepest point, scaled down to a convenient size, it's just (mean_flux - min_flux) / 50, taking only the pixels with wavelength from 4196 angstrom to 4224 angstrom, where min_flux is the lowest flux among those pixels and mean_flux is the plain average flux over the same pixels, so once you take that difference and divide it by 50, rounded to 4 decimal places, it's 0.0076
